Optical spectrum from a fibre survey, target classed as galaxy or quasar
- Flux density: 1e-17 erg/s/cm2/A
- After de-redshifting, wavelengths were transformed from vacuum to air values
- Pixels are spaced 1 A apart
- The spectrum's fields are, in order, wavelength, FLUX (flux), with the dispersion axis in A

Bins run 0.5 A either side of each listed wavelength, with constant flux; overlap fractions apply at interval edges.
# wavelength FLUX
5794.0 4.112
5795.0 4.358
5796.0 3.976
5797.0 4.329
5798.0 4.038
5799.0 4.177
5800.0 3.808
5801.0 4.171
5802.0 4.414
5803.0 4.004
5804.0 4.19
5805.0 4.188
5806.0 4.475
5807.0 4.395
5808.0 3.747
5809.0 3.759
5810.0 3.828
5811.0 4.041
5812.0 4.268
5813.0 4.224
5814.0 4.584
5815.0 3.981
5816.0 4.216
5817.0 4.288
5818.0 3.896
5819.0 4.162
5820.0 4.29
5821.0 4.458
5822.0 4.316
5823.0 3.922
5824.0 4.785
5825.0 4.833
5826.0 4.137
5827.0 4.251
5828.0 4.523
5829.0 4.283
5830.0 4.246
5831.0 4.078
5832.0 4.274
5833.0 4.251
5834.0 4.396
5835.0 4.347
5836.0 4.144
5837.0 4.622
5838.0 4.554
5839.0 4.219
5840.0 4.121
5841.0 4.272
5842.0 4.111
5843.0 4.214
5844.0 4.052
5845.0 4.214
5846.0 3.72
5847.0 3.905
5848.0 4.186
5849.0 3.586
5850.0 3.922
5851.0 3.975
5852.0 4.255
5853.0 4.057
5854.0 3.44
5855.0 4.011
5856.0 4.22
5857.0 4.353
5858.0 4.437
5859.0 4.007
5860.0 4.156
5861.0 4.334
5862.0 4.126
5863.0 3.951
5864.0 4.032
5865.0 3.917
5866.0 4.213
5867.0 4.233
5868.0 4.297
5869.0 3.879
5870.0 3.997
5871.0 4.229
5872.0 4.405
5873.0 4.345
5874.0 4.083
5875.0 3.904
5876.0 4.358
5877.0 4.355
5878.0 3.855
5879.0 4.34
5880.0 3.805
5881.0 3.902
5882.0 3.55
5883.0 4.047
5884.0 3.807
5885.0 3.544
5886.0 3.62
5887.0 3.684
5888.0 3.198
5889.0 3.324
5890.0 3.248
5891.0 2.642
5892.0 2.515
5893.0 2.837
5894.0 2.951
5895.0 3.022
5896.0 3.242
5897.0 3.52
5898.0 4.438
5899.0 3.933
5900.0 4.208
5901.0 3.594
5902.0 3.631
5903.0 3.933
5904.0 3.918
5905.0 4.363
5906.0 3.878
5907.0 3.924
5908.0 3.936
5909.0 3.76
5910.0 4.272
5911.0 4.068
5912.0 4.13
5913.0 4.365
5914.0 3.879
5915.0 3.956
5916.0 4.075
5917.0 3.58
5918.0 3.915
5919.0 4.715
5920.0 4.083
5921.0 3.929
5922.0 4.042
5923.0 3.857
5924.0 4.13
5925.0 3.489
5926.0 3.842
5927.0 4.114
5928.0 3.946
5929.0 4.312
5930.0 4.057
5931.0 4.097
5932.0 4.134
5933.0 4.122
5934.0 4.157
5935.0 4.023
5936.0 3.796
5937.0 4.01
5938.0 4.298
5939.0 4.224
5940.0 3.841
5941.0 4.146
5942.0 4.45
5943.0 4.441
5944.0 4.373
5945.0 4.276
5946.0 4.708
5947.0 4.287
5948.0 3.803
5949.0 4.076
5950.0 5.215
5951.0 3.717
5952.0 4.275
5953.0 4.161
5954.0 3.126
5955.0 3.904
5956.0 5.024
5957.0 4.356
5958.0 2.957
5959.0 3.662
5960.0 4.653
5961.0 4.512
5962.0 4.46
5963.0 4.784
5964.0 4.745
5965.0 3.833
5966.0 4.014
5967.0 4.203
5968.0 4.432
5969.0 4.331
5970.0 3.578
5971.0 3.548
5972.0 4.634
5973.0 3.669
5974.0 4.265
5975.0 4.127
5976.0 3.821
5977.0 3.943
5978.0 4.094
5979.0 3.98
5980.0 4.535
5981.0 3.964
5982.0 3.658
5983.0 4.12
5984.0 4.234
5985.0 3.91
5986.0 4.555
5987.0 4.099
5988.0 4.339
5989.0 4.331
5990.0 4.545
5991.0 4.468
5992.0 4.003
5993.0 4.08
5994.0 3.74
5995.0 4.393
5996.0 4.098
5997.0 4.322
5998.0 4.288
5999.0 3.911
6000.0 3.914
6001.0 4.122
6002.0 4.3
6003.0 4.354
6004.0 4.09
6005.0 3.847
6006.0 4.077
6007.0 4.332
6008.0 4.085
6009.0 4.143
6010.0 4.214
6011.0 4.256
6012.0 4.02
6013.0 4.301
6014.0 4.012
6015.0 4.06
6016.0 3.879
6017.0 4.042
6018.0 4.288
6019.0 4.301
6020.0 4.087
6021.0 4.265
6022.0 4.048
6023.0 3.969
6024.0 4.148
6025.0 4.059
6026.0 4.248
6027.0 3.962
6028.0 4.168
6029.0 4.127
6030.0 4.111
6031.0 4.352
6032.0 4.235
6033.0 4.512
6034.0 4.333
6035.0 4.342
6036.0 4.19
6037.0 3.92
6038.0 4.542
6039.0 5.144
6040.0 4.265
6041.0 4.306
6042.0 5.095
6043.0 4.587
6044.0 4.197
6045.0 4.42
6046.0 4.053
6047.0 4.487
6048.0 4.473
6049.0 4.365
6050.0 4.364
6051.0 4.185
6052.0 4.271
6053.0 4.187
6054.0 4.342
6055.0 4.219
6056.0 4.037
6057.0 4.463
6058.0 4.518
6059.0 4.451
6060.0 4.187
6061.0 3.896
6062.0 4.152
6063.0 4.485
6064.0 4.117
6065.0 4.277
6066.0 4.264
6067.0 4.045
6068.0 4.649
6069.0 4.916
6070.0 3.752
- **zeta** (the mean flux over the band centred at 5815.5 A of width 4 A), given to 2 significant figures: 4.3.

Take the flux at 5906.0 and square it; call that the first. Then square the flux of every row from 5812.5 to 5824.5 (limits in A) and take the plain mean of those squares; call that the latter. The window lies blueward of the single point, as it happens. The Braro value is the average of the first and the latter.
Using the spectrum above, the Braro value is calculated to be 16.6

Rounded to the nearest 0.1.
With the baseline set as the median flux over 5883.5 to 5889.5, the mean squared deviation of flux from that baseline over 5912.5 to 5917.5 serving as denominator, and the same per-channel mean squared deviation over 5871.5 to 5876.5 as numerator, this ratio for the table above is 2.0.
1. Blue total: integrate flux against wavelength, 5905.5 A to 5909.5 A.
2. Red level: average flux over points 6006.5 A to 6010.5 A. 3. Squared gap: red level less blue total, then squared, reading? 128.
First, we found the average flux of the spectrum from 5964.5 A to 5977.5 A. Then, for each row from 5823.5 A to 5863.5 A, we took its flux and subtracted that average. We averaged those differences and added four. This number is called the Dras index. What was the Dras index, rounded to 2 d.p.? 4.16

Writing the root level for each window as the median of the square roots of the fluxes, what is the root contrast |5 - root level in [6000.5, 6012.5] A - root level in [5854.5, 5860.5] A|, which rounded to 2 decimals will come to 0.92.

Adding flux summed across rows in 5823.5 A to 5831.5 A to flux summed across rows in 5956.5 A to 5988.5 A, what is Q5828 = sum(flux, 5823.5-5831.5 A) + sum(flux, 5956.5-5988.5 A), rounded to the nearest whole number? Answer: 167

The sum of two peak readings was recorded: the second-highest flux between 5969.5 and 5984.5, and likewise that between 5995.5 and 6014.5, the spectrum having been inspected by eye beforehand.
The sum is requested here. 8.9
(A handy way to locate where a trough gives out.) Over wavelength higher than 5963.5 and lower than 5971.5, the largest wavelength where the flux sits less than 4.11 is 5971.0 A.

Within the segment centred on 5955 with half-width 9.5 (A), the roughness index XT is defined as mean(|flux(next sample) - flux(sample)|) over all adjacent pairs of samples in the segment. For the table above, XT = 0.65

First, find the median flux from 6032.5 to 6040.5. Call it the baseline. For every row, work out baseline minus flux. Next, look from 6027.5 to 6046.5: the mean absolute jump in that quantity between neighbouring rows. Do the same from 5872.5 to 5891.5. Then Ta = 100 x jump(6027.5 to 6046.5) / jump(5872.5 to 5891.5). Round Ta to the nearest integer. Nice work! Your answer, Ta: 108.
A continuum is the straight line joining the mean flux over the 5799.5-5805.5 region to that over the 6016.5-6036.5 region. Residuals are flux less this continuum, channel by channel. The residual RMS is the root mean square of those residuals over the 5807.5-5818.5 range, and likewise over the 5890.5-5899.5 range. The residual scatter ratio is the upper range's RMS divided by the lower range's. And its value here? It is 4.3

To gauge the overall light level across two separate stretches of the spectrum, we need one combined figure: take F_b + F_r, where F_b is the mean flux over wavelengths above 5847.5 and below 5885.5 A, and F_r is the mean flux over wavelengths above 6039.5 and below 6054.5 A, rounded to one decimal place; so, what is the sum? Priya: 8.4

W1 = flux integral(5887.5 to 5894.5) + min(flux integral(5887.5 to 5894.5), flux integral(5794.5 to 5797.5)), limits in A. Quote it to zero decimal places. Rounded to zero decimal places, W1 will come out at 33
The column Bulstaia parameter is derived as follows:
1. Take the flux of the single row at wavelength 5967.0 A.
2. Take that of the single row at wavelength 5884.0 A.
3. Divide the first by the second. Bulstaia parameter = 1.10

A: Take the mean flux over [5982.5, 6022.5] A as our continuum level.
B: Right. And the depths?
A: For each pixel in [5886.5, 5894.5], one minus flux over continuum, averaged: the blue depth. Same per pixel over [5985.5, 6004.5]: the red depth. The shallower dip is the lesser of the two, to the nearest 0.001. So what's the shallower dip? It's -0.011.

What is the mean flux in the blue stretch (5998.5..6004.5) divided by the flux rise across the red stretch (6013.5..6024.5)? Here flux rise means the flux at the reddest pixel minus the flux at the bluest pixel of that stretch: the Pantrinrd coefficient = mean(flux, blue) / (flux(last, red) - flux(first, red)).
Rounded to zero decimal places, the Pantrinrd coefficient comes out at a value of 30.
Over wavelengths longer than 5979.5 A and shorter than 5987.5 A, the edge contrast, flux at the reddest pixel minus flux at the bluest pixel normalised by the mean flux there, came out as -0.11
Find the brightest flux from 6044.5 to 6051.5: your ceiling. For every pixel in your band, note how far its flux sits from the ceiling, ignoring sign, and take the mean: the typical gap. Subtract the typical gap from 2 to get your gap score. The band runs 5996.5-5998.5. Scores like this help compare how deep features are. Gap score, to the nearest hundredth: 1.82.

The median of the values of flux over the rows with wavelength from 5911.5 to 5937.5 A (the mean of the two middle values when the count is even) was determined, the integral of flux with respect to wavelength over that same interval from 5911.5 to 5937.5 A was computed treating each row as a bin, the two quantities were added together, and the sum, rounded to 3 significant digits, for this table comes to 109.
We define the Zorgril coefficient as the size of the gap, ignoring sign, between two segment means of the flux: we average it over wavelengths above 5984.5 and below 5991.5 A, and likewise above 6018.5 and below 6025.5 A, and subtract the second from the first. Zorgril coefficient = 0.20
